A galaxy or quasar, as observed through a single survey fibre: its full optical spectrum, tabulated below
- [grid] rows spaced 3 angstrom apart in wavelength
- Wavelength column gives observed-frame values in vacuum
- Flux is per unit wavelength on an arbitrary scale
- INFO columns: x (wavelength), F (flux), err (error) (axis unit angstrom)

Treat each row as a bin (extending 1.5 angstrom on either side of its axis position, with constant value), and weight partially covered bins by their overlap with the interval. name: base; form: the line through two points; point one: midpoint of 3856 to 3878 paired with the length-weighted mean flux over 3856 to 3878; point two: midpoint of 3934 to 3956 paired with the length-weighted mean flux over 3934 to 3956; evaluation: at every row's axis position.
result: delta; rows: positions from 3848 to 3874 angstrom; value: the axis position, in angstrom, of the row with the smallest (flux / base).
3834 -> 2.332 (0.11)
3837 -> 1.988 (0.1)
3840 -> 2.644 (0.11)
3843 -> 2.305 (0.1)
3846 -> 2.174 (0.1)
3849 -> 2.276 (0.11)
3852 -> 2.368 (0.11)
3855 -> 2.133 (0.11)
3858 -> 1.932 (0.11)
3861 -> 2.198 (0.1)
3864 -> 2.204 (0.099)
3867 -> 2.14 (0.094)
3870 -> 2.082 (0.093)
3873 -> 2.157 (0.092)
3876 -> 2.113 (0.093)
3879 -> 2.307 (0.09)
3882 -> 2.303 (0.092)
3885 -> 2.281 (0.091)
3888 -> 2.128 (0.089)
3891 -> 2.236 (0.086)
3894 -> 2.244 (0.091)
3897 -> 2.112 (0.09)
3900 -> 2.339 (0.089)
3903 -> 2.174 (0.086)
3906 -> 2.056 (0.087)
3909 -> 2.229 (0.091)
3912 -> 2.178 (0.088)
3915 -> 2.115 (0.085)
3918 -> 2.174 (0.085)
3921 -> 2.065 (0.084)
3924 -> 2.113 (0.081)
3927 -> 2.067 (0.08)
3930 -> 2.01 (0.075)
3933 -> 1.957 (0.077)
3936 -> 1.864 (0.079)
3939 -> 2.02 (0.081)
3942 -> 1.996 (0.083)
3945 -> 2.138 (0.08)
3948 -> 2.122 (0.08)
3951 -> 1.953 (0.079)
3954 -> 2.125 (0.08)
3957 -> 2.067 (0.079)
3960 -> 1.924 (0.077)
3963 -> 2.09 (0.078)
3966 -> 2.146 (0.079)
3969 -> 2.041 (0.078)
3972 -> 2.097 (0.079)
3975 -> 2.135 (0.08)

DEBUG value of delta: 3858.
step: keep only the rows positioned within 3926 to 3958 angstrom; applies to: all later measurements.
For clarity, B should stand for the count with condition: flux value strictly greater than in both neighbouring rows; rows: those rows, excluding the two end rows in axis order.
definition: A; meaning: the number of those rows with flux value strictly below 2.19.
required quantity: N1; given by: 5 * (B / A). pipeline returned 1.36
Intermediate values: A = 11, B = 3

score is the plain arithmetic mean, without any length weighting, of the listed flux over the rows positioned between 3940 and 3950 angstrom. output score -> 2.09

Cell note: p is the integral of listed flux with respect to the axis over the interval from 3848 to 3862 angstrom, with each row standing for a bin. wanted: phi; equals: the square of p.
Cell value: 929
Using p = 30.5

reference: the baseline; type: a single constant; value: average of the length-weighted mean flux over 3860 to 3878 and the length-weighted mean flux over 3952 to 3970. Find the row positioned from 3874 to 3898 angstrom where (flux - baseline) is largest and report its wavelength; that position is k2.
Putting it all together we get 3879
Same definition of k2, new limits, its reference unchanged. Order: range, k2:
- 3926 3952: 3945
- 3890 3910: 3900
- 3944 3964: 3945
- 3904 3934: 3909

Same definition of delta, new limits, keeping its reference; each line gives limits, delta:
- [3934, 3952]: 3936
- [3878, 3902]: 3897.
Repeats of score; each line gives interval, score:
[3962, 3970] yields 2.09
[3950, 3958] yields 2.05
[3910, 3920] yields 2.16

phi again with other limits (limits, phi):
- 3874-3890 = 1267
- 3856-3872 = 1143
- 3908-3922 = 908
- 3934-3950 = 1048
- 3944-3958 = 848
